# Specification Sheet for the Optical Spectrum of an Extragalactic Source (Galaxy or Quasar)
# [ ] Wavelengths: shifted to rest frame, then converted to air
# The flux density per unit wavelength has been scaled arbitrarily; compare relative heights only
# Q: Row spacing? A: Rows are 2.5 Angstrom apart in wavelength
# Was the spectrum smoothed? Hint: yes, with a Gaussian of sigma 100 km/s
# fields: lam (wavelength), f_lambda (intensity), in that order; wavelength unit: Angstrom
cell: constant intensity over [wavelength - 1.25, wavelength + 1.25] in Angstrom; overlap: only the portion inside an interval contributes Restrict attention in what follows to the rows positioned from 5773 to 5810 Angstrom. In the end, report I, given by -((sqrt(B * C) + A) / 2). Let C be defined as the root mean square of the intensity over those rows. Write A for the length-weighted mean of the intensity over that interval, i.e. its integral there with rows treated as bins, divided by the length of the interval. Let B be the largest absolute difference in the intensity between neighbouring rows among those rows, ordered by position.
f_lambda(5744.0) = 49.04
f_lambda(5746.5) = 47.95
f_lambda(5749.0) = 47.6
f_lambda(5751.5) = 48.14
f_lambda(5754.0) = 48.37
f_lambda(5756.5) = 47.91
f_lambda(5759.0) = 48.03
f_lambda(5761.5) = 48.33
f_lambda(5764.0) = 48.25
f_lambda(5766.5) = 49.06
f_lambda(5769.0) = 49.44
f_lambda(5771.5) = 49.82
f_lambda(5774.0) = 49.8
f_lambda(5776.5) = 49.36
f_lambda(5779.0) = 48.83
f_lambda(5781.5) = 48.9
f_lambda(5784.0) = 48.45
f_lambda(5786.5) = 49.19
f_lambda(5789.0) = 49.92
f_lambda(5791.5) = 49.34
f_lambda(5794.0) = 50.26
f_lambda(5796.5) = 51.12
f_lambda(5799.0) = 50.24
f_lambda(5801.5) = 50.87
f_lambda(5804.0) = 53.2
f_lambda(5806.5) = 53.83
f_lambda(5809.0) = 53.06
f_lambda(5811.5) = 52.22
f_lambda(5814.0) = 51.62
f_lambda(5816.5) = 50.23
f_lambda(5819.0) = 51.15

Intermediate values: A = 50.4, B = 2.3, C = 50.5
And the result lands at -31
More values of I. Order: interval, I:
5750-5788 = -28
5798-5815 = -32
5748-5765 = -27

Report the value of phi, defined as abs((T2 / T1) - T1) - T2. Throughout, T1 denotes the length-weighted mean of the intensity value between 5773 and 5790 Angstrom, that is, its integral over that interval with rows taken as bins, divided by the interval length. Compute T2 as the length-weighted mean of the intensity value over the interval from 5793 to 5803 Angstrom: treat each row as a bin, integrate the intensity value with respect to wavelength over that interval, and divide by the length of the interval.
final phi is -2.5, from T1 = 49.2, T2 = 50.7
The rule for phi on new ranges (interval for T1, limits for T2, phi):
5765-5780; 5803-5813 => -4.7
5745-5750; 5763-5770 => -2.1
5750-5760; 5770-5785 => -2.1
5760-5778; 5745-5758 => 0.1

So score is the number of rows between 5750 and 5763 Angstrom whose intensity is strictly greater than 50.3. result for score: 0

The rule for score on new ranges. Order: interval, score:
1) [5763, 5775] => 0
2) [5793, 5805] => 3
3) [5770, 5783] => 0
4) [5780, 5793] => 0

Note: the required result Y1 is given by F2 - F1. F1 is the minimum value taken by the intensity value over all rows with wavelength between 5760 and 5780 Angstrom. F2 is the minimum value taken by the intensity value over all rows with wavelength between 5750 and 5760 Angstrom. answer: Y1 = -0.3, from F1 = 48.25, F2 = 47.91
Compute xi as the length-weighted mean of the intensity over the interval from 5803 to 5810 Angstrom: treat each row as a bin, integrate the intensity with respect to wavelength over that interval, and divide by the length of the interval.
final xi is 53.4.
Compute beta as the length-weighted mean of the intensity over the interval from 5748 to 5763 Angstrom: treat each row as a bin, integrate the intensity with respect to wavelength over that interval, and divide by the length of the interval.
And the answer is 48.1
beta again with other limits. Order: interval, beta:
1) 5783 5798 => 49.7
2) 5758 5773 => 48.9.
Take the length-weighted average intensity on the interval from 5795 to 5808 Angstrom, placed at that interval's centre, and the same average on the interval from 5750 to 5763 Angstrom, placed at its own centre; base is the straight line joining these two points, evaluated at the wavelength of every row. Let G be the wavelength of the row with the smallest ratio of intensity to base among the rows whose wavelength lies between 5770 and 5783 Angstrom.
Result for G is 5781.5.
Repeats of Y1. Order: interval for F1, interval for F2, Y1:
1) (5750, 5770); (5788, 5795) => 1.4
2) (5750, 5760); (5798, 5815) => 2.3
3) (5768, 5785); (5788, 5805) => 0.9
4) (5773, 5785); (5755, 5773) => -0.5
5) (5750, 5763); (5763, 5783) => 0.3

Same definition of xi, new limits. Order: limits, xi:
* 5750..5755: 48.2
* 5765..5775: 49.5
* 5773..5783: 49.2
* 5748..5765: 48.1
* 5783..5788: 48.9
